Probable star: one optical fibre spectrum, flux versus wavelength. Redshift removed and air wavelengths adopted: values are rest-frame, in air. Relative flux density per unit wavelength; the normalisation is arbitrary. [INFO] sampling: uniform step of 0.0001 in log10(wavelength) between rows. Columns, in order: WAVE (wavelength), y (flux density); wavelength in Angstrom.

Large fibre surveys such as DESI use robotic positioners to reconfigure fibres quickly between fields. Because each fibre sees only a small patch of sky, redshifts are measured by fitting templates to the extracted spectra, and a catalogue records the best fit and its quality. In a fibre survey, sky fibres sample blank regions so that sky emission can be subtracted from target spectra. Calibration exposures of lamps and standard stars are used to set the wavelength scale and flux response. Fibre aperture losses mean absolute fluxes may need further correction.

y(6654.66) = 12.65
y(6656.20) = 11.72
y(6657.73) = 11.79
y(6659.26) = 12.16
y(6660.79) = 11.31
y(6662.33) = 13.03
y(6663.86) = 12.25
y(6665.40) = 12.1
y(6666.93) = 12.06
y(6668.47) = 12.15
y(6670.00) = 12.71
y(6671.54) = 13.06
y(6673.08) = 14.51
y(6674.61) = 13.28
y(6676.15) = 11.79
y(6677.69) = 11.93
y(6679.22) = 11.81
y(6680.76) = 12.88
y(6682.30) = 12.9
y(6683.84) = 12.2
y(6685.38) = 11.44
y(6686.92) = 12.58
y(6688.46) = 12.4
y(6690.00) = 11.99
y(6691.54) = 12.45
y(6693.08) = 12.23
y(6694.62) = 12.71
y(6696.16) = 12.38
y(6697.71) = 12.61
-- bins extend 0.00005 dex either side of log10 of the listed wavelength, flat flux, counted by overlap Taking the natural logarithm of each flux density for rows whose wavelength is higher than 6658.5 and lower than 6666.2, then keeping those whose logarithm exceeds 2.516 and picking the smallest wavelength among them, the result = 6662.33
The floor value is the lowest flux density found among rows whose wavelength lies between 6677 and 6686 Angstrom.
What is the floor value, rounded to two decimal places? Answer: 11.44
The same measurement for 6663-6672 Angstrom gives 12.06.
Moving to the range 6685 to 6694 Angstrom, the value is 11.44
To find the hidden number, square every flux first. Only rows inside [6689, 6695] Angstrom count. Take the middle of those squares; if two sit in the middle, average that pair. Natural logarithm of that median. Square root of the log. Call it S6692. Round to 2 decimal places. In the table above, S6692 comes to 2.24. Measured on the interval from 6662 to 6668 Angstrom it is 2.24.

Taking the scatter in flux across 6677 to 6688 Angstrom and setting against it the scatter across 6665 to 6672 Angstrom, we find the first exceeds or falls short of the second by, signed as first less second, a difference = 0.1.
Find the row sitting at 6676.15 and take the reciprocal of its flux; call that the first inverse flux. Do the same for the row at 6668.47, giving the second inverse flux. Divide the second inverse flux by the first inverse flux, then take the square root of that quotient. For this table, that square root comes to 0.99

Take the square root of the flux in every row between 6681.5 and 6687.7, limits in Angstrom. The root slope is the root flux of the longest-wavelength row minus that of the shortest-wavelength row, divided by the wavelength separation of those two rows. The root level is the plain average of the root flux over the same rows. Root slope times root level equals -0.03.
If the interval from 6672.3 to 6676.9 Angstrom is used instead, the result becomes -0.44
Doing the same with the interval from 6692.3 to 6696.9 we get 0.02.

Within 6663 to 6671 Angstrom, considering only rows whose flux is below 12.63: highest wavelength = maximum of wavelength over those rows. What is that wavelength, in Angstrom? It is 6668.47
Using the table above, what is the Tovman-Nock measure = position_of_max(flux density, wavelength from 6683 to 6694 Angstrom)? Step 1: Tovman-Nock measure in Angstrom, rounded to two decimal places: 6686.92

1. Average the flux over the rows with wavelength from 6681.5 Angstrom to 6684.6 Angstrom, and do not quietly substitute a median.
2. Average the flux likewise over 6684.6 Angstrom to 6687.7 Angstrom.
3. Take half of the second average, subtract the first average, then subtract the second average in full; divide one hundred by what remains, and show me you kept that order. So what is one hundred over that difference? -5.39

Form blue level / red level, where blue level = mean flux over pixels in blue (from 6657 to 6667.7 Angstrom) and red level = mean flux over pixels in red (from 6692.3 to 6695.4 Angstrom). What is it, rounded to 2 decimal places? 0.97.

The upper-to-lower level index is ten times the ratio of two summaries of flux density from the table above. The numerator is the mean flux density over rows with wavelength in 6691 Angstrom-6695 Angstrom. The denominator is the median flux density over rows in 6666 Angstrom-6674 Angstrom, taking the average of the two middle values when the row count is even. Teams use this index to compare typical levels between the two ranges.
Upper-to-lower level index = 9.8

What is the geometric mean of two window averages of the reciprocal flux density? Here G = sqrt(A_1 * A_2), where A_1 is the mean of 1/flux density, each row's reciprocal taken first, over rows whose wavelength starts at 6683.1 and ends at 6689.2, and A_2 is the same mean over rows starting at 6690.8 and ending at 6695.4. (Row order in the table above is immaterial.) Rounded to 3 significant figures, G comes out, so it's 0.0813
